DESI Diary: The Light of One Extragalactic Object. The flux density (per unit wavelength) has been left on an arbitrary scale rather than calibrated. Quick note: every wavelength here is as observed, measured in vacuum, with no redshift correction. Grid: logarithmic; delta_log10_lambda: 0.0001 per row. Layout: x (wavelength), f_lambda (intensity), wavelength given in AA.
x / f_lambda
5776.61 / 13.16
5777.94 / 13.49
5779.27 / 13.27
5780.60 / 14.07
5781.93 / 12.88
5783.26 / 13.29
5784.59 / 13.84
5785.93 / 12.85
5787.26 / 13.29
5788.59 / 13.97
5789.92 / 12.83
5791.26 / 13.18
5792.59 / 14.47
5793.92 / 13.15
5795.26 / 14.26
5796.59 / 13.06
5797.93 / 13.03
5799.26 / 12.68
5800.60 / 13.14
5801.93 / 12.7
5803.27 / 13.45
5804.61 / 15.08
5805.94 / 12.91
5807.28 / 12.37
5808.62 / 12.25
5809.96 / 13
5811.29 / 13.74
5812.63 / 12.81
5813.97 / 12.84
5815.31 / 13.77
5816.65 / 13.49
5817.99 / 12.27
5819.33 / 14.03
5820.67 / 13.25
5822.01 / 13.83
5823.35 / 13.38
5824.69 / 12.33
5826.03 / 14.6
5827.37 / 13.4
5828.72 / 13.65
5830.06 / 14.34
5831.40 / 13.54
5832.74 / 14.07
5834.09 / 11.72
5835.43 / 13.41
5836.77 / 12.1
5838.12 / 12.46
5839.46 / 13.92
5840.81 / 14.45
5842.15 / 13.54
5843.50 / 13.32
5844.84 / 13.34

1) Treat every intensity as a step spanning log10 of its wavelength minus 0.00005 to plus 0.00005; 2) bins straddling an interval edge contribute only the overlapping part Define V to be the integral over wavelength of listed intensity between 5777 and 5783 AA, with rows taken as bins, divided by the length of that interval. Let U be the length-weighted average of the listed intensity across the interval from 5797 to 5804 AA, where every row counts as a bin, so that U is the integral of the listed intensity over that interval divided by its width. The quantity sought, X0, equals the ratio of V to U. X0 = 1.031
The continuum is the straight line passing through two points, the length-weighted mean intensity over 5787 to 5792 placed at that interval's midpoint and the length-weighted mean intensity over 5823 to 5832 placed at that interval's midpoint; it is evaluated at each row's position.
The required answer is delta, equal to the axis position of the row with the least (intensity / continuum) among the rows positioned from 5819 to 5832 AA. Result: 5824.69 AA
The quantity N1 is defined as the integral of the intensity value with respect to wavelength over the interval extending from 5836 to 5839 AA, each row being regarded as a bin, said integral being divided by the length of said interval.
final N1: 12.4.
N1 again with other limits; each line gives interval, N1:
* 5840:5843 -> 13.9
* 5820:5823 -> 13.5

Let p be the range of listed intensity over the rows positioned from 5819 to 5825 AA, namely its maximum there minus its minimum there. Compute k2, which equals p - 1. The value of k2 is 0.7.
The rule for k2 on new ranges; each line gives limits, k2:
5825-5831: 0.2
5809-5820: 0.8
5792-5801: 0.8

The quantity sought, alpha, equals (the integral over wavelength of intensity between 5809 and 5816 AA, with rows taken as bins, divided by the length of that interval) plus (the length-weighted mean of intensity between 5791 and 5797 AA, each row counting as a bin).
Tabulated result 26.89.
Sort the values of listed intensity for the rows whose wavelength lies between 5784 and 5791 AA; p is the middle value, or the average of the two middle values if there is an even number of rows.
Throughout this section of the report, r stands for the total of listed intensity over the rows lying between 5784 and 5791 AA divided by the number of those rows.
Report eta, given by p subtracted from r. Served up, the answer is 0.07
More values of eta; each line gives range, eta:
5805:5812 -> -0.06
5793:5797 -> 0.34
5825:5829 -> 0.23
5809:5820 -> 0.00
